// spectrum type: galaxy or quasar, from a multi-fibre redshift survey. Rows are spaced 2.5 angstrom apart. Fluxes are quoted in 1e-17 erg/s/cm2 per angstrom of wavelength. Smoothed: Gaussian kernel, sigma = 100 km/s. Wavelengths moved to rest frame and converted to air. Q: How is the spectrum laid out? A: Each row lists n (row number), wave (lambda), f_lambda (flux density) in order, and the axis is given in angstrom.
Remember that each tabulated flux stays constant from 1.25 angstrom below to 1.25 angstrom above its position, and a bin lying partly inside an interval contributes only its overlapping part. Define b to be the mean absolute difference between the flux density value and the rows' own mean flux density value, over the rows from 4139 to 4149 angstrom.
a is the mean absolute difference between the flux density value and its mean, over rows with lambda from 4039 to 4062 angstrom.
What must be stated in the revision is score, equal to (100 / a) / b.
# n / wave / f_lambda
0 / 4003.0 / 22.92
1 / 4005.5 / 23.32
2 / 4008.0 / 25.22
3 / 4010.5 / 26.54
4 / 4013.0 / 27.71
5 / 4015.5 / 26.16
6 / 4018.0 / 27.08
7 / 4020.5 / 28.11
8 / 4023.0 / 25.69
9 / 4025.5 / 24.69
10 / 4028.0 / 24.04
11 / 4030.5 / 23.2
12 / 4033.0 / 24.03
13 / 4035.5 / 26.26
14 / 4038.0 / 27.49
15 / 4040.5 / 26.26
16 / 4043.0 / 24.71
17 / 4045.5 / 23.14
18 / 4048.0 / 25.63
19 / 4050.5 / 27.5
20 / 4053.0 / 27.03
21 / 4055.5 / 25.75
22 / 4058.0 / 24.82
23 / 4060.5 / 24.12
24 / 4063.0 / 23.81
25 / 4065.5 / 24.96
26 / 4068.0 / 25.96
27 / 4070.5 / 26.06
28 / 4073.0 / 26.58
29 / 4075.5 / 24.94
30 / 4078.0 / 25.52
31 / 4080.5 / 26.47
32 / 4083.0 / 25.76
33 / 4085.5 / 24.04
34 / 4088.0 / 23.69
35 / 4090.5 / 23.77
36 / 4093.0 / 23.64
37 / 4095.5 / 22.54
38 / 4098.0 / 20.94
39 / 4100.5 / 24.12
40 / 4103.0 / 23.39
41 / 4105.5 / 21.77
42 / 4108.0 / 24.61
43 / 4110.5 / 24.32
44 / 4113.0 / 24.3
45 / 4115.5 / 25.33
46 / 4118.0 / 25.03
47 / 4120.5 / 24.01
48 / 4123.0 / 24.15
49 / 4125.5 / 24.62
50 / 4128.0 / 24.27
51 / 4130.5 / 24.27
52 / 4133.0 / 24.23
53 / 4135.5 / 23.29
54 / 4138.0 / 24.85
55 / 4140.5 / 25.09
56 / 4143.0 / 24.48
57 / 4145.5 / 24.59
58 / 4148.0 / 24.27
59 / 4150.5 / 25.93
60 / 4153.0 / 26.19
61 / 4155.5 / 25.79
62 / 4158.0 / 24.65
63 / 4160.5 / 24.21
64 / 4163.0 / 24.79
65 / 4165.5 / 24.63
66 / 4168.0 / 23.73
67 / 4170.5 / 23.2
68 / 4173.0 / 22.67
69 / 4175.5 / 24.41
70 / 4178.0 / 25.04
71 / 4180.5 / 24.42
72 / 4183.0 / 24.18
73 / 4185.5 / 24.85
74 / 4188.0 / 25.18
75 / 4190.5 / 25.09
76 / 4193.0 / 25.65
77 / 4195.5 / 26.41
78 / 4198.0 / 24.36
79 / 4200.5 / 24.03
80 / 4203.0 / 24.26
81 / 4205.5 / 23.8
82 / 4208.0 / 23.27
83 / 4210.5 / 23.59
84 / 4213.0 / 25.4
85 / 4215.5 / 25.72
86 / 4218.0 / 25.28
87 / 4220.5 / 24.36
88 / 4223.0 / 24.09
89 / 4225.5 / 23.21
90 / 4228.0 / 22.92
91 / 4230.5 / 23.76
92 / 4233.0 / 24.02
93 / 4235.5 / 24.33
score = 375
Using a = 1.10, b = 0.24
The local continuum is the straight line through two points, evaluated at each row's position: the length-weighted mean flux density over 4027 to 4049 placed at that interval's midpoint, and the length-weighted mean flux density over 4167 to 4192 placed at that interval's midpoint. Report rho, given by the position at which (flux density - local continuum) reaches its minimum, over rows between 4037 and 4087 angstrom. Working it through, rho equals 4045.5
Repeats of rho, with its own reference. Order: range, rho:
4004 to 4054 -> 4005.5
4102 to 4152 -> 4105.5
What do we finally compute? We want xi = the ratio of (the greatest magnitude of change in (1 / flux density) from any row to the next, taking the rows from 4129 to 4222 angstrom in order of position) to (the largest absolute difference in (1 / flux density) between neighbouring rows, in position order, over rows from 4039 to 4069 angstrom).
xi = 0.8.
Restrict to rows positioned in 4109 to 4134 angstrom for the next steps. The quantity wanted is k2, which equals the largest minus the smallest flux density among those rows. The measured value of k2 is 1.3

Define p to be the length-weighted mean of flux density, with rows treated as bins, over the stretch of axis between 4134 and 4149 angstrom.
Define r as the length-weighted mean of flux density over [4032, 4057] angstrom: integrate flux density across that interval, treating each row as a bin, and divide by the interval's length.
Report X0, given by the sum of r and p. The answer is 50.2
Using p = 24.4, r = 25.8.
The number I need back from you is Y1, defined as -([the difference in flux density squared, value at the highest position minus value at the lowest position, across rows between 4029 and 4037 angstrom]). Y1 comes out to -151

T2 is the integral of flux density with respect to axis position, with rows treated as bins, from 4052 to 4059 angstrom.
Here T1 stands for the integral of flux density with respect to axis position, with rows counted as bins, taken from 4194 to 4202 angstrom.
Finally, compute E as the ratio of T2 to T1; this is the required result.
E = 0.9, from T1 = 199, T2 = 181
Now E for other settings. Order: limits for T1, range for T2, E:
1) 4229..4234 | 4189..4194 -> 1.1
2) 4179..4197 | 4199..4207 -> 0.4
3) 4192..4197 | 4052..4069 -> 3.3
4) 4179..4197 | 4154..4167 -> 0.7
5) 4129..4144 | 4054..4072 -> 1.2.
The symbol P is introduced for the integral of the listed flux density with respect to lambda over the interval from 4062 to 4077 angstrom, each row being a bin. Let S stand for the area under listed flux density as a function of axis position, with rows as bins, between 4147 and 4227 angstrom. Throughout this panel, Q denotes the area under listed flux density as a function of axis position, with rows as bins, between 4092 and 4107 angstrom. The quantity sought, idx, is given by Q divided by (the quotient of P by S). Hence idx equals 1760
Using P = 381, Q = 341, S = 1966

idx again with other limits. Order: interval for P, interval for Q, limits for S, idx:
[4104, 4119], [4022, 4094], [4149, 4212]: 7727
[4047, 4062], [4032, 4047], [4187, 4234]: 1129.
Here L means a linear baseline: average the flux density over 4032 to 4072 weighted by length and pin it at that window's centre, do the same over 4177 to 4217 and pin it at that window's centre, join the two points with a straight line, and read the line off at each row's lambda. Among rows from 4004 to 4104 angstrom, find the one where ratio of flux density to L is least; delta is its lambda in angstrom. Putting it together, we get 4098.0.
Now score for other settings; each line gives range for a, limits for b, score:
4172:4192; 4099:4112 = 210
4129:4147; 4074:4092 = 276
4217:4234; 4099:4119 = 234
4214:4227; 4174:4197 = 259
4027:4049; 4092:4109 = 73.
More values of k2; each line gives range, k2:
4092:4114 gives 3.7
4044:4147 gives 6.6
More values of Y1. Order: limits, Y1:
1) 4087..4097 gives 53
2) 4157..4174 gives 94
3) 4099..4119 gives -45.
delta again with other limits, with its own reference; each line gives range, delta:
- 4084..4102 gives 4098.0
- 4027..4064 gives 4030.5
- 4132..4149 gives 4135.5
